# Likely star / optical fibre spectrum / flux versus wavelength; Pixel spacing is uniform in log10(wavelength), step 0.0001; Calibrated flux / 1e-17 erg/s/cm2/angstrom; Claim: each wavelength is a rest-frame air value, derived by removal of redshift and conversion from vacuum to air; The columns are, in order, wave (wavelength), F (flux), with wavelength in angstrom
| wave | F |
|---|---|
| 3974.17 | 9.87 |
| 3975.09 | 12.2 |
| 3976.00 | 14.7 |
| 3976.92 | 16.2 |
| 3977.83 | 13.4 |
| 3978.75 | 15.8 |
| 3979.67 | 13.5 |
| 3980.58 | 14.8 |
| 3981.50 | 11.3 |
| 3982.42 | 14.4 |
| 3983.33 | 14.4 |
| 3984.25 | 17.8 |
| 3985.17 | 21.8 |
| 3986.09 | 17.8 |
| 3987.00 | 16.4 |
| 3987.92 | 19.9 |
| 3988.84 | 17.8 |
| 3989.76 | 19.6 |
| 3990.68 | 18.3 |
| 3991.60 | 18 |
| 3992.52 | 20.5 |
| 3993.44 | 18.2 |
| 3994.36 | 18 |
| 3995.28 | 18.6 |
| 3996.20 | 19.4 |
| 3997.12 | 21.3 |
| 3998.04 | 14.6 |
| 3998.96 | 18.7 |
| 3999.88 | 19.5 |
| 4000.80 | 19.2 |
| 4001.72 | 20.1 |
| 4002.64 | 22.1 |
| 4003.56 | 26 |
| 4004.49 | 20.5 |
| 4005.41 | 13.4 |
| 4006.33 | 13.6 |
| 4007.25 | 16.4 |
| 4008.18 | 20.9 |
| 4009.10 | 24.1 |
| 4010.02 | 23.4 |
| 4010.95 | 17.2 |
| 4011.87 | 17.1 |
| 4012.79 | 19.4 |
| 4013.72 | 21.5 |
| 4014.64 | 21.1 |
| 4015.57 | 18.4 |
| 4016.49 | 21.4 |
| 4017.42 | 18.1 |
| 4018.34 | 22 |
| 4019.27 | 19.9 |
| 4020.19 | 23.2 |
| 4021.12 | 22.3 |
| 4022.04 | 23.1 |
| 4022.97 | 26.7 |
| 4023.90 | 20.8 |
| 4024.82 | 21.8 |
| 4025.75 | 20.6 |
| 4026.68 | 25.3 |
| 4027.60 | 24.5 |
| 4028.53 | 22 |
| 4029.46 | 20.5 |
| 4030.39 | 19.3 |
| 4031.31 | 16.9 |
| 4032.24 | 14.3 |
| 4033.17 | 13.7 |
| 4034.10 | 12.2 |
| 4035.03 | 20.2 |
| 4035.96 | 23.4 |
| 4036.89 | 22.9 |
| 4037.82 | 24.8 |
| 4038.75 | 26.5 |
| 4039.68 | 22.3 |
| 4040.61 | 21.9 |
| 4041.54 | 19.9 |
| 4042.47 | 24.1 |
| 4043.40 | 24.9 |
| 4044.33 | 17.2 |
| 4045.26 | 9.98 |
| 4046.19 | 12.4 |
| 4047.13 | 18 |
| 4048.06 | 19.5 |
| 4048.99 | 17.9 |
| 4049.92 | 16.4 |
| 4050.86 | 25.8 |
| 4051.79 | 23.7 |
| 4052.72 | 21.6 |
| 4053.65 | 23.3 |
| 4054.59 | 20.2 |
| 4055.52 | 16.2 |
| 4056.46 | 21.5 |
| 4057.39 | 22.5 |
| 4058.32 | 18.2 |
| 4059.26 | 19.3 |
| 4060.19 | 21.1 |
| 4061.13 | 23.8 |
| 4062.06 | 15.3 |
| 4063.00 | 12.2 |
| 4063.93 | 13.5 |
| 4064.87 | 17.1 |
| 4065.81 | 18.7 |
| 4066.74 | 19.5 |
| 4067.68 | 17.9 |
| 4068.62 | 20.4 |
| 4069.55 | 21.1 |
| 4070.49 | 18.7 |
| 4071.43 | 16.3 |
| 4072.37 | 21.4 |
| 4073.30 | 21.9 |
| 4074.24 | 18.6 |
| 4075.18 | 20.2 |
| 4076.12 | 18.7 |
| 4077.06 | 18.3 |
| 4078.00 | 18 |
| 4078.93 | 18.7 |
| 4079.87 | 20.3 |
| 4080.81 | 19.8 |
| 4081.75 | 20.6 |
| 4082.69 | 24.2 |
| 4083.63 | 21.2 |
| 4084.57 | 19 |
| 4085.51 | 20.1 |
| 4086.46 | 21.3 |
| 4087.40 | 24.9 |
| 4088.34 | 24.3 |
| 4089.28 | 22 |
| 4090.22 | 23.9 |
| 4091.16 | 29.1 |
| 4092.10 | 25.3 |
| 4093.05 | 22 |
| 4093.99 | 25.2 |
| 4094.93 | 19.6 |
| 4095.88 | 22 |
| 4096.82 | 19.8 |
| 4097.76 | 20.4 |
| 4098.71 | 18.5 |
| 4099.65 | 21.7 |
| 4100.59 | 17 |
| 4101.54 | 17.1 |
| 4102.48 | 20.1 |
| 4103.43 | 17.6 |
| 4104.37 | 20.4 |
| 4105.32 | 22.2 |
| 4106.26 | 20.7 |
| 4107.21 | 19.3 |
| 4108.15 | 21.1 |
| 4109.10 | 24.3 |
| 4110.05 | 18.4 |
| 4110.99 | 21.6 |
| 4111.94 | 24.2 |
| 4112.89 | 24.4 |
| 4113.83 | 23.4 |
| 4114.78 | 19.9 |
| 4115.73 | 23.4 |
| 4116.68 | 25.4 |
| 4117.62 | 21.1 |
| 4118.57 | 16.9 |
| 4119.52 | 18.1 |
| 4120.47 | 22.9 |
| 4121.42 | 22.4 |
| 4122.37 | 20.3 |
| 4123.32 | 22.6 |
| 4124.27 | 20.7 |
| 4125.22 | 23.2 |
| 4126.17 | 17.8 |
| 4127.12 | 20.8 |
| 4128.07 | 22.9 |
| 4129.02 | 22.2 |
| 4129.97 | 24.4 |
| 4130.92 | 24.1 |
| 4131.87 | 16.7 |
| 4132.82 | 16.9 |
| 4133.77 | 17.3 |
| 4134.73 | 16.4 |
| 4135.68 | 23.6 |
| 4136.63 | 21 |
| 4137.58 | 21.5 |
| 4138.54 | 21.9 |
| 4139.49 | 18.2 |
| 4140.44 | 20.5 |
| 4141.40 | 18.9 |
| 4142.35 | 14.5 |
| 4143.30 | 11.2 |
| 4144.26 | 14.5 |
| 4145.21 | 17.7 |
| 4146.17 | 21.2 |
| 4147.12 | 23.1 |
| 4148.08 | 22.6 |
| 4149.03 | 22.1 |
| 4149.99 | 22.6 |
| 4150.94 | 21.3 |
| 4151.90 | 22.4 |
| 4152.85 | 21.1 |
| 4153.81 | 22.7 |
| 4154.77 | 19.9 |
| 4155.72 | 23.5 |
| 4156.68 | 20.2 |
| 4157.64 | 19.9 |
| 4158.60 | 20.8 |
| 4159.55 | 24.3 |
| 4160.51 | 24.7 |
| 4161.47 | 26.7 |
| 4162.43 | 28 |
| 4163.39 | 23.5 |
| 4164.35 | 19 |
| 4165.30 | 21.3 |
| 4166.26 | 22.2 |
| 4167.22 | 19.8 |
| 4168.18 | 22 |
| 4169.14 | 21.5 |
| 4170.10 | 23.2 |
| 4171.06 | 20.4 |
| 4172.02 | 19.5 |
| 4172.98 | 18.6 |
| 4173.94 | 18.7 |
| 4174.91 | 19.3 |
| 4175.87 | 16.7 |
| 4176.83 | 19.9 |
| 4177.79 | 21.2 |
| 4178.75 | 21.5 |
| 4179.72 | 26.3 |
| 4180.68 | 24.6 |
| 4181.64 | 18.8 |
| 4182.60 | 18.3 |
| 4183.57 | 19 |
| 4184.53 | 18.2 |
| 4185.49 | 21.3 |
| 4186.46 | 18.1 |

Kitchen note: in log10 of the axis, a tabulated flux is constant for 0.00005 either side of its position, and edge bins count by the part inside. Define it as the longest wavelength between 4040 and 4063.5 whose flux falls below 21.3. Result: 4063.00 angstrom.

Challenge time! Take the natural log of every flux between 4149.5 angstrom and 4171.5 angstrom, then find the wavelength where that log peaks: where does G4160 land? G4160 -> 4162.43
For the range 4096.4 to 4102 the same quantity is 4099.65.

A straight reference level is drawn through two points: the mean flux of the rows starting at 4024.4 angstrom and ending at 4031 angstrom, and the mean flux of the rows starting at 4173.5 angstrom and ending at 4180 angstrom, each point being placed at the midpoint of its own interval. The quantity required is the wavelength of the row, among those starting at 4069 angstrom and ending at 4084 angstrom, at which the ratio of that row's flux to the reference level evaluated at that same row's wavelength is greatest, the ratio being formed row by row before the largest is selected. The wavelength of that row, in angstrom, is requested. 4082.69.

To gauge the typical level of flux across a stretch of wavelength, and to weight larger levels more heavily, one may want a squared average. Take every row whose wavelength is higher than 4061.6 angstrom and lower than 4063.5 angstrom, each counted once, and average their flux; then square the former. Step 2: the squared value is 189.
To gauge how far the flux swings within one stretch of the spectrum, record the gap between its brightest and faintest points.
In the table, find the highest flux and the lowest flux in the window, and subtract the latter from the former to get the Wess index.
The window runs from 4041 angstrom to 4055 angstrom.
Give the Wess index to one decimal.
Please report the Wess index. 15.8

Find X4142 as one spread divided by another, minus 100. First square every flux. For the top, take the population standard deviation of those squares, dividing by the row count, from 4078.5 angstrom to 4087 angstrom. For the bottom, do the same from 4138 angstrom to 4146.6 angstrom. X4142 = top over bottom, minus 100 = -99.4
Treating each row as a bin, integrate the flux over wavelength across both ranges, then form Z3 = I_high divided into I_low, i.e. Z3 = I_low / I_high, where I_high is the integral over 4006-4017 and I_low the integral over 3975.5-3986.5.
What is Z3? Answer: 0.79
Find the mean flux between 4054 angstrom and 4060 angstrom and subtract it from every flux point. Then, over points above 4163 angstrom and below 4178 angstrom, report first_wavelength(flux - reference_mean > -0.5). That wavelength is 4163.39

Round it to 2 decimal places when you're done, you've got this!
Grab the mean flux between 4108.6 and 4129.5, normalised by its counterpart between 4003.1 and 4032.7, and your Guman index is 1.06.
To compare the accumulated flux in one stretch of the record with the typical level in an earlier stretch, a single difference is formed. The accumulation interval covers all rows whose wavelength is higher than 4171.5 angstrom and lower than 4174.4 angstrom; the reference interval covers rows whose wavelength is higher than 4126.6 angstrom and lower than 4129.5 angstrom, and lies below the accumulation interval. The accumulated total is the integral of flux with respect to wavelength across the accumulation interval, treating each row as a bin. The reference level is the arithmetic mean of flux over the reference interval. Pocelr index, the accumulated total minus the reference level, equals 33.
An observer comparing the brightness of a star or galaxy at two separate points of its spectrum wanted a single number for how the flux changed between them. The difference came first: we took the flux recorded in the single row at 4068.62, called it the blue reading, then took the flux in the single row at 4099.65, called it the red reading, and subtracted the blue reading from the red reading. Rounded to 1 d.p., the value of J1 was 1.3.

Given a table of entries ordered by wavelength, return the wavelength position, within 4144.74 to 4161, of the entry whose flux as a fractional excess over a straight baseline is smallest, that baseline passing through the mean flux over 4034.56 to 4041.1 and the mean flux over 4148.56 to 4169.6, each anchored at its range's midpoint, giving 4145.21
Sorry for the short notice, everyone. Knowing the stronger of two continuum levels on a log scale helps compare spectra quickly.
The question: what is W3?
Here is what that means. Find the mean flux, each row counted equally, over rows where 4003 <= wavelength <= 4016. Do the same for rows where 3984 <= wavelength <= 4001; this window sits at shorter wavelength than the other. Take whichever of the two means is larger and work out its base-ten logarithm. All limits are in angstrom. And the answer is 1.29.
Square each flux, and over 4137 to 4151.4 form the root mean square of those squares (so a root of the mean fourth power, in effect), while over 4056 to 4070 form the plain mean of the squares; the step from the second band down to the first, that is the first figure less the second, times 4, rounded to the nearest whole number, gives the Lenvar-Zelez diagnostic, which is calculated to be 183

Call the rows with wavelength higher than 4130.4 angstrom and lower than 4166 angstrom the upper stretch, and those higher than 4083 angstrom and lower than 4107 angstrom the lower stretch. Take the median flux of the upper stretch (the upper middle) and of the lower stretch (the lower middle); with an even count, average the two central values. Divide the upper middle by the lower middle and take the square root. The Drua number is 1.00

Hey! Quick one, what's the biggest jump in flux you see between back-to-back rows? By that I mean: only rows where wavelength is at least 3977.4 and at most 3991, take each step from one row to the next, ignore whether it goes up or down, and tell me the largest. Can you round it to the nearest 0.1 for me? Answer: 4.0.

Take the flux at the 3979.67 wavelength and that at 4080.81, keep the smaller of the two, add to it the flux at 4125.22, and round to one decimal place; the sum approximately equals 36.7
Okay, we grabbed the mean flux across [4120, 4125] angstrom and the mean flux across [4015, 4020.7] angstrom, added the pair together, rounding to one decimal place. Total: 42.3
